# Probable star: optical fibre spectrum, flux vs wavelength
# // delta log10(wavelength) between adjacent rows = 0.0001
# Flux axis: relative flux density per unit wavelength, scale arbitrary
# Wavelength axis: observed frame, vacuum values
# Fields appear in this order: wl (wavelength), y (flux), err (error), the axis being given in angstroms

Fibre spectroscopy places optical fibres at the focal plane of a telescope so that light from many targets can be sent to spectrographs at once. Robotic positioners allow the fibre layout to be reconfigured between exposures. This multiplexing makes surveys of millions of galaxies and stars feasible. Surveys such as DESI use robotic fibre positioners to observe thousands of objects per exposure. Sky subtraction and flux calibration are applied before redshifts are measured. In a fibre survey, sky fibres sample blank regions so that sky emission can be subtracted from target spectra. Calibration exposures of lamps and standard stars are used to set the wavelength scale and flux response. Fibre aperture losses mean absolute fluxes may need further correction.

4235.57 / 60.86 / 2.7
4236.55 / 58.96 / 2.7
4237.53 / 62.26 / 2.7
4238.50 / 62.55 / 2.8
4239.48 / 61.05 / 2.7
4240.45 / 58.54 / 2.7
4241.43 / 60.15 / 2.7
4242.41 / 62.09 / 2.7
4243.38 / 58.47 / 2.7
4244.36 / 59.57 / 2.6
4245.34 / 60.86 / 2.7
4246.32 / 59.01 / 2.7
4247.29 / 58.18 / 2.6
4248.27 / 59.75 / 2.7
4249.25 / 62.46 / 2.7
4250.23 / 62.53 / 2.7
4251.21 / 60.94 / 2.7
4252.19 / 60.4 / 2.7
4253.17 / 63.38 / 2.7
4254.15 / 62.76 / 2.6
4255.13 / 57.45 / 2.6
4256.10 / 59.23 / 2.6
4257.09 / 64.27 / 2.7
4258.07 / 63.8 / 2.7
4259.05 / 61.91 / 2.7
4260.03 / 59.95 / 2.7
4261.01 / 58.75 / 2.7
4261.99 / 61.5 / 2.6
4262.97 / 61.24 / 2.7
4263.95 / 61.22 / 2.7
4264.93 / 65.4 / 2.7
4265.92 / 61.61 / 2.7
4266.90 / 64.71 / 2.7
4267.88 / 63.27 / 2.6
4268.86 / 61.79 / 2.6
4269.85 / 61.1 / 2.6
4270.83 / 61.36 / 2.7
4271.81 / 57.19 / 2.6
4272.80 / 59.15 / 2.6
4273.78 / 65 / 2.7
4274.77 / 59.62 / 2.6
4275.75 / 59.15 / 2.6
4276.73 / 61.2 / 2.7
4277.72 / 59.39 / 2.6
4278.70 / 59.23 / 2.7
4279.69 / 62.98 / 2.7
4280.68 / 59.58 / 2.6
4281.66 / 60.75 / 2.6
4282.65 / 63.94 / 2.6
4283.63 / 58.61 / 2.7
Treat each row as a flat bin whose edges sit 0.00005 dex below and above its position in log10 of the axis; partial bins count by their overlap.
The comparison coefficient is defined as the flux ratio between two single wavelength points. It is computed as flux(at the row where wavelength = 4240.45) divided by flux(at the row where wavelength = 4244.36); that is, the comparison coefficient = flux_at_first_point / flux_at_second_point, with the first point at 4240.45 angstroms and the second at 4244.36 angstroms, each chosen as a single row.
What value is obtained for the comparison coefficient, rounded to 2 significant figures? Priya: 0.98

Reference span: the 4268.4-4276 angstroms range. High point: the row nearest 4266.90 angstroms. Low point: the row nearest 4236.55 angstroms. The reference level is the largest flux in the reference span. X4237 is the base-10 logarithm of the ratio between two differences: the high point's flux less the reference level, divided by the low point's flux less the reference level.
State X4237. -1.3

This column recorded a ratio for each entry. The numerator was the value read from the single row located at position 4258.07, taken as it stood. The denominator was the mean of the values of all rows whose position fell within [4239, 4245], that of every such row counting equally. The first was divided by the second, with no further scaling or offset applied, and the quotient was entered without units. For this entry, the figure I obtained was 1.06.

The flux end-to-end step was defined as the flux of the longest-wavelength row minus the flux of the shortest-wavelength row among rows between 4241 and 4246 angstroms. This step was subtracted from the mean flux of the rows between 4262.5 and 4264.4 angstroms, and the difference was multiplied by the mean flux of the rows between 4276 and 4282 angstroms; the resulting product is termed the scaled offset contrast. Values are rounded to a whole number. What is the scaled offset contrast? 3663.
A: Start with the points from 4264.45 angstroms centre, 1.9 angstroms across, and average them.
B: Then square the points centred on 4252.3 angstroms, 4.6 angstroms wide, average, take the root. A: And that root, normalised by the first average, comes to 0.98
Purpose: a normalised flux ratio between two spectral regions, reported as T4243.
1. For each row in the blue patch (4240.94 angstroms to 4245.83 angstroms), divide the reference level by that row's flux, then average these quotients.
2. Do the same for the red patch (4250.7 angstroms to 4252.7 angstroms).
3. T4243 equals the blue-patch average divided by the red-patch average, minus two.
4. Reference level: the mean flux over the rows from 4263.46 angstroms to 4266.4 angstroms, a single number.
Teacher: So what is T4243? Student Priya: -0.99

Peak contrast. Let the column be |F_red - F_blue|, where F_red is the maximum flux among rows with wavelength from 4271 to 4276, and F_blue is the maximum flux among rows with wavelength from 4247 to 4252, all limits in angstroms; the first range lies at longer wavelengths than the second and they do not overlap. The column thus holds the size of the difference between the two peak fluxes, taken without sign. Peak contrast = 2.47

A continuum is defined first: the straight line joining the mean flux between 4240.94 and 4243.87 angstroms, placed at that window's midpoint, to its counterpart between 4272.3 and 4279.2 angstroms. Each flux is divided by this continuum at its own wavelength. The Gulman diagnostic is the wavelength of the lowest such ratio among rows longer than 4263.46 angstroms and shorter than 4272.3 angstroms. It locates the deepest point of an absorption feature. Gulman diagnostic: 4271.81 angstroms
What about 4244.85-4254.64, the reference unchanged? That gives 4247.29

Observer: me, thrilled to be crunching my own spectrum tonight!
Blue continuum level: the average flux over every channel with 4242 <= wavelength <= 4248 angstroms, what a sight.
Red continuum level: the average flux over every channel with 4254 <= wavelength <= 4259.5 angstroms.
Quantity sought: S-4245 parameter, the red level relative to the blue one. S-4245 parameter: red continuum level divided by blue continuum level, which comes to 1.03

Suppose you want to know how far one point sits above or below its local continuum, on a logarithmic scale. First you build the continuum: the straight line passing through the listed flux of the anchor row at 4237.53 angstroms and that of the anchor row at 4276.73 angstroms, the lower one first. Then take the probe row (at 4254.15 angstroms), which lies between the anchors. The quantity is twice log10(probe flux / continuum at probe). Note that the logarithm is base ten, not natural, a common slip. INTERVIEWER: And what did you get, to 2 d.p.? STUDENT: 0.01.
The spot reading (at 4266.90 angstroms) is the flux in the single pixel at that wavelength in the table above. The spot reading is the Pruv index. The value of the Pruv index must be 64.71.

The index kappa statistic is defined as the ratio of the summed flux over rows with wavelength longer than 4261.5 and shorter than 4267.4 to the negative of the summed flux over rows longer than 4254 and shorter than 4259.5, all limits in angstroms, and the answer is -1.02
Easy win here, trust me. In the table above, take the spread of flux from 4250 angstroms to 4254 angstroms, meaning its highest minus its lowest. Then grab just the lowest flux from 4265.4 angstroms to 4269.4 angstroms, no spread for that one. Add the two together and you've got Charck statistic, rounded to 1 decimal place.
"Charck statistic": 64.6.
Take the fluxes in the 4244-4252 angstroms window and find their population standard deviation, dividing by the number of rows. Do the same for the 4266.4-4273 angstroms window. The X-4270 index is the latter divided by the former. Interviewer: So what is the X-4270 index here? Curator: 1.6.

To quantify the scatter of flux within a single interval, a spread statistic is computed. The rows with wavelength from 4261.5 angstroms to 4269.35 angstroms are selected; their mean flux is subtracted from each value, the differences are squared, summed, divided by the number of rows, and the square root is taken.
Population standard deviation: 1.6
